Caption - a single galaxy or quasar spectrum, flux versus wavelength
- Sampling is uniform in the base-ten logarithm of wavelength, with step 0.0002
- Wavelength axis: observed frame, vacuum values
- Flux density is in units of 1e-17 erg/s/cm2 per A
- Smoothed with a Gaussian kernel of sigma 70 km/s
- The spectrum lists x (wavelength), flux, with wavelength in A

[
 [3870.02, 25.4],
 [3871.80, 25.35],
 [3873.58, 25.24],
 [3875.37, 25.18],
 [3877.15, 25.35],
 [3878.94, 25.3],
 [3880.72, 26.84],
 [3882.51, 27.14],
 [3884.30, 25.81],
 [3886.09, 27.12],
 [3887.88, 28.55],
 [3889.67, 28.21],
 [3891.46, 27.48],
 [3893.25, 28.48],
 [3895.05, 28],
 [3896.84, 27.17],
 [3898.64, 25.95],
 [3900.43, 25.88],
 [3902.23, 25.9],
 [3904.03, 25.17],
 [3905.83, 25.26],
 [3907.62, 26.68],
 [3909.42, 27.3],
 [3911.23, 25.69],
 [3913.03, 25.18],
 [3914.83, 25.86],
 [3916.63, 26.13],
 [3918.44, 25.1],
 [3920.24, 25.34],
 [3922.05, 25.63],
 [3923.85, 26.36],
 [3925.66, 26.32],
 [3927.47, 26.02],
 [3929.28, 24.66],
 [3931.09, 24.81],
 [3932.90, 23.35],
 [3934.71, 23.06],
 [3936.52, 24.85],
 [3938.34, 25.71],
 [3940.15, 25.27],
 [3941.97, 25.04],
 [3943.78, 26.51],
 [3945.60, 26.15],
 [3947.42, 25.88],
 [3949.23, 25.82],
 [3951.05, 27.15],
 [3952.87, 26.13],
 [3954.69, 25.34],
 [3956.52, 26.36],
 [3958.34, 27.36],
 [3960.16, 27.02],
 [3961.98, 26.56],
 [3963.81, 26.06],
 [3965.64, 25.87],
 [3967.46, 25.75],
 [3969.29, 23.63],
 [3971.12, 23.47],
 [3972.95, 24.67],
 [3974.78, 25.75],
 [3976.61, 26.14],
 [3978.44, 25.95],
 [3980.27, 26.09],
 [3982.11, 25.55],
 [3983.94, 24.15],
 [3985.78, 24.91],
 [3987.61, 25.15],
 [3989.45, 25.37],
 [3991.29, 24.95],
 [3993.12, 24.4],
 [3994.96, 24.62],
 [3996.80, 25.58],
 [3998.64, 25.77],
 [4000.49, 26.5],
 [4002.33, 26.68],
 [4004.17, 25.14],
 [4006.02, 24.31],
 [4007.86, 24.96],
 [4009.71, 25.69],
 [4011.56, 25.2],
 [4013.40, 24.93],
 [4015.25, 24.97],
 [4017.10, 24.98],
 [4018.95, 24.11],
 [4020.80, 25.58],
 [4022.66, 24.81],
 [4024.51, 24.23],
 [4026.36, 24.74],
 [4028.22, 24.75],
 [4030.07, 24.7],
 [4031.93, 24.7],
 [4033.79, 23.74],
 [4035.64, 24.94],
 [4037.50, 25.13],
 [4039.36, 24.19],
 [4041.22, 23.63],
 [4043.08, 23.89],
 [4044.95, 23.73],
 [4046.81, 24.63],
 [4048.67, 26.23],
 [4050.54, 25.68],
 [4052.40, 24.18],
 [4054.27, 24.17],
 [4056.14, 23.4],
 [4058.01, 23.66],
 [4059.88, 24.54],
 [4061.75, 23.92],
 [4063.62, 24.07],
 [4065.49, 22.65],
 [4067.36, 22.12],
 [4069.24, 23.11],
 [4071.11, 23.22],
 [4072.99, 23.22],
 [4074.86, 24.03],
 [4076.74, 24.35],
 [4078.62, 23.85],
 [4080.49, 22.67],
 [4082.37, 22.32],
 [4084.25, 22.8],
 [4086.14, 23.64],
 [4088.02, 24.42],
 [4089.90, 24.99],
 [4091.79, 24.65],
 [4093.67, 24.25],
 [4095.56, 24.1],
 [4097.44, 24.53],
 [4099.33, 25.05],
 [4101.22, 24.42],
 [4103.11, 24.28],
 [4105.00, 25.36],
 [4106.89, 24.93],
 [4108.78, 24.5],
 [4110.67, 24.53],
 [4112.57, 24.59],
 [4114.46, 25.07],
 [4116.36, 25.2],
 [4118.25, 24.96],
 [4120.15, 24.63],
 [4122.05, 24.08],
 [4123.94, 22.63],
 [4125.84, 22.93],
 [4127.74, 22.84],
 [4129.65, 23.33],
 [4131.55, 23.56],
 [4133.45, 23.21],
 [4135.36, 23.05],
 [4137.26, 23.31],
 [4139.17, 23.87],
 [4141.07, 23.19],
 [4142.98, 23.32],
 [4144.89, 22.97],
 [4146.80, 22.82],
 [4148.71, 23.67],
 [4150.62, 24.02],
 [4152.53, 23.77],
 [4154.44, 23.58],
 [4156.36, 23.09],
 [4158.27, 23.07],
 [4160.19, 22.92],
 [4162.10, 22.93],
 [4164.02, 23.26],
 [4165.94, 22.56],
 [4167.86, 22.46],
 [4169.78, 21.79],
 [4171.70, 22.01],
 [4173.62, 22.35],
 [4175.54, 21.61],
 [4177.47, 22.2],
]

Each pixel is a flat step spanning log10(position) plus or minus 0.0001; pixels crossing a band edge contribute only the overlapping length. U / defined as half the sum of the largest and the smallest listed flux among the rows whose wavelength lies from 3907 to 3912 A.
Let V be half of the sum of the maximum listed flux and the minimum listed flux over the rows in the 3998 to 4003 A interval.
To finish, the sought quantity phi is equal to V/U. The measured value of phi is 0.99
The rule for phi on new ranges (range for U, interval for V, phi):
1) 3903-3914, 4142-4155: 0.89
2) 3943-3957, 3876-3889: 1.03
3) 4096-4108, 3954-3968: 1.06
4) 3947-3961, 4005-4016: 0.95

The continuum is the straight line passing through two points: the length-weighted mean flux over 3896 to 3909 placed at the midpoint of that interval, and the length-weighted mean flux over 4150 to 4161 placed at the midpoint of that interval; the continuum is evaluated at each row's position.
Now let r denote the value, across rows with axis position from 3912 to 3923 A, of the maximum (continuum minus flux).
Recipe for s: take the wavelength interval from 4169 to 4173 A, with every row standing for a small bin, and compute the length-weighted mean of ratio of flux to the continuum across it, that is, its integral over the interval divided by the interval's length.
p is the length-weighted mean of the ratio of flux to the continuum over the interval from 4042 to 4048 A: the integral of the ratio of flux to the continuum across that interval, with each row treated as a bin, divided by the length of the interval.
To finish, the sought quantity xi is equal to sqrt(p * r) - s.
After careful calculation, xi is -0.07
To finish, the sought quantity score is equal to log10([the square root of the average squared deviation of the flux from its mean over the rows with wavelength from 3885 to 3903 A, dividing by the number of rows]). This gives 0.00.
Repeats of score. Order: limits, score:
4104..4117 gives -0.49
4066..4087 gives -0.17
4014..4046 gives -0.26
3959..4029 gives -0.08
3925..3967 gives 0.02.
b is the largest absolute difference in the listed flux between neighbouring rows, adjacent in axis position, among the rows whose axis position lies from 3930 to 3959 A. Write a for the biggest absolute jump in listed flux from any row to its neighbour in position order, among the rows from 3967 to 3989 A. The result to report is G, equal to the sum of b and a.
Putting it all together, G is 3.9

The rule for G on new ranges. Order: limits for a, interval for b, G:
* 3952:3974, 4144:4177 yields 3.0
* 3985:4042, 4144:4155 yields 2.4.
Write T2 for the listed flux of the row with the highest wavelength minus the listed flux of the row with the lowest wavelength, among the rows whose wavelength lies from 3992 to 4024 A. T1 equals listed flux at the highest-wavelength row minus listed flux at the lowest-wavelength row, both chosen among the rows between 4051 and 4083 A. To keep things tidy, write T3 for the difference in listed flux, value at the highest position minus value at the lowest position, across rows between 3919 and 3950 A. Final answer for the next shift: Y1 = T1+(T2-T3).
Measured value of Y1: -1.9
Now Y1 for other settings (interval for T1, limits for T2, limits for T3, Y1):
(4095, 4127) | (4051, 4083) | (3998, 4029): -2.0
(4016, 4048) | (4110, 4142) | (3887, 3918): 0.7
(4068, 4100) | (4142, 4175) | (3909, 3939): 2.6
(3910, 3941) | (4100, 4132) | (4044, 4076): -1.6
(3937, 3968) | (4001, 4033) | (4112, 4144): -0.7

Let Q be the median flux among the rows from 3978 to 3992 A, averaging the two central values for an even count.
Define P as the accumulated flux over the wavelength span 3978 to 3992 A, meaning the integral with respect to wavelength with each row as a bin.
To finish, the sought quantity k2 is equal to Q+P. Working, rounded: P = 353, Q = 25.3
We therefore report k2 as 379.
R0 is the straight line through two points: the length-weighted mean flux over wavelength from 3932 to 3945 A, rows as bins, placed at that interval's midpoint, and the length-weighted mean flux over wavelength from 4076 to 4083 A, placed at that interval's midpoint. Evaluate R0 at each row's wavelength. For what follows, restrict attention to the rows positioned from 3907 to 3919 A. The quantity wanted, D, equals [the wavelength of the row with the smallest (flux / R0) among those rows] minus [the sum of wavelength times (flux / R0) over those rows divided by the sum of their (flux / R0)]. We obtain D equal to 5.5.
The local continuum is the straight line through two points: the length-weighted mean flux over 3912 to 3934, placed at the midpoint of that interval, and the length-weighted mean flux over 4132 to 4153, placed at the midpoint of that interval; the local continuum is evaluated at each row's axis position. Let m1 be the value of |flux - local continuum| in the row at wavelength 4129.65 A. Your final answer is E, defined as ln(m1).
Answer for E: -1.8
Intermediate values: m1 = 0.17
